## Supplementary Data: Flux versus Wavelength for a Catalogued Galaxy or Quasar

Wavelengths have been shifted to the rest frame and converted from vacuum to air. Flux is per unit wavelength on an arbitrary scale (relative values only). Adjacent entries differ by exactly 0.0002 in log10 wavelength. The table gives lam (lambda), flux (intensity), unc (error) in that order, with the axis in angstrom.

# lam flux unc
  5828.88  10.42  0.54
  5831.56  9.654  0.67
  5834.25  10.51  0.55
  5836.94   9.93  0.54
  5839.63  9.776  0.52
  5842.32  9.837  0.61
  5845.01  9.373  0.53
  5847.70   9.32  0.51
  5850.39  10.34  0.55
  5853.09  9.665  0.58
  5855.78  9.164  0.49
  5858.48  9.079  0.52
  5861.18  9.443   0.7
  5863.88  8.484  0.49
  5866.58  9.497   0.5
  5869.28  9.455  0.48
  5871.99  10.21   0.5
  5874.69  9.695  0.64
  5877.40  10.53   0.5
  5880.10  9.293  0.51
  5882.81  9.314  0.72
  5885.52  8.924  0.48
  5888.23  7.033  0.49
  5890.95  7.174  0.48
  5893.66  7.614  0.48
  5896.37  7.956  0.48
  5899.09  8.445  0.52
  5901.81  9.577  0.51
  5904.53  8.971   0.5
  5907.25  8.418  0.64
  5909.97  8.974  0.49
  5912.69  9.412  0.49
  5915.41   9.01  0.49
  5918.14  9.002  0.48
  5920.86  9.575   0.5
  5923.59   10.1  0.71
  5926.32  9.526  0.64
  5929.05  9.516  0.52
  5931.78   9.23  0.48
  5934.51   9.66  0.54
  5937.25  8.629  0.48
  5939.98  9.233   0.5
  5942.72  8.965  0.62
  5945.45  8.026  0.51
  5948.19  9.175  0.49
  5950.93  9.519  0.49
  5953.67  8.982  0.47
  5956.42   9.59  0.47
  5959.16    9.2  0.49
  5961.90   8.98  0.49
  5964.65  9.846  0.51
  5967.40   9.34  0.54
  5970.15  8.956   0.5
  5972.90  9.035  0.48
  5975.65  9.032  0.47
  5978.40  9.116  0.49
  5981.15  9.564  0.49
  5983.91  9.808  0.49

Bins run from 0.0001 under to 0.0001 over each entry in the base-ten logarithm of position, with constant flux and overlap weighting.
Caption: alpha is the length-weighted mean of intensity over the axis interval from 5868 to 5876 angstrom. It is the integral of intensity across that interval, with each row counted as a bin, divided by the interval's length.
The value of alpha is 9.8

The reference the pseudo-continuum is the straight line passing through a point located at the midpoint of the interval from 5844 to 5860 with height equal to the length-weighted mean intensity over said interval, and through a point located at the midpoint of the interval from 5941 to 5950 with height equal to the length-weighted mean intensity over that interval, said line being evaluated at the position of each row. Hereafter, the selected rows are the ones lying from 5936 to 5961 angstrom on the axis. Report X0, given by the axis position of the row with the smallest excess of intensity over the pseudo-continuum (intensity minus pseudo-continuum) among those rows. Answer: 5945.45 angstrom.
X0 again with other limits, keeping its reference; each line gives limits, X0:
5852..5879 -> 5863.88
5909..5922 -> 5909.97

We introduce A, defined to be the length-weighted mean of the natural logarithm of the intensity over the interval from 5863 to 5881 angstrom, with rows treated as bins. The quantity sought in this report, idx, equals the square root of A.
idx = 1.50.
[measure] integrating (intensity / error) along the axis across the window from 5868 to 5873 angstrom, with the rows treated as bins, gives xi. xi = 100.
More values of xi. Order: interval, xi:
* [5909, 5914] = 94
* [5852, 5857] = 89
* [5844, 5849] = 90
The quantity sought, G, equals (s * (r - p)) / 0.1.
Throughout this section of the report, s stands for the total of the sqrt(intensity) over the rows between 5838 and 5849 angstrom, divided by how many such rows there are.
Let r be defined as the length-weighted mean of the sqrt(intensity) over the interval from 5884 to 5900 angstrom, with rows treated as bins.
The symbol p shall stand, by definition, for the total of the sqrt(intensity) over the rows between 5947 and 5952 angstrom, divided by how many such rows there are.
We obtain -8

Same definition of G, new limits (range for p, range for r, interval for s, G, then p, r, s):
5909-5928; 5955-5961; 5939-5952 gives 0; 3.06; 3.060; 3.00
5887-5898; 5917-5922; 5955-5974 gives 10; 2.73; 3.051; 3.05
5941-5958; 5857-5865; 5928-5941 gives 0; 3.01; 3.001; 3.04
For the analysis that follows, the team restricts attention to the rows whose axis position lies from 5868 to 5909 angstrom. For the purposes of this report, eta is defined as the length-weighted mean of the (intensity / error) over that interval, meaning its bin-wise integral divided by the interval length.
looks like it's 16.9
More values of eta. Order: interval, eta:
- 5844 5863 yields 17.3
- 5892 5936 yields 17.3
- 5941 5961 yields 18.1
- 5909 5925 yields 18.0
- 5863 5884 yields 18.0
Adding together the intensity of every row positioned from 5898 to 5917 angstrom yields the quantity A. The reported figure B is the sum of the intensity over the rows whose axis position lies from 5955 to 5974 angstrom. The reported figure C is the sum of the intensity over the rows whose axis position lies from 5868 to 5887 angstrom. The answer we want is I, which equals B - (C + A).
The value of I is -65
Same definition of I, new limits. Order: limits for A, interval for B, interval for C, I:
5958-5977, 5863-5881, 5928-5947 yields -60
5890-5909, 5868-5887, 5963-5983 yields -56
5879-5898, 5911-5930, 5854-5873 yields -56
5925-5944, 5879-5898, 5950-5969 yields -73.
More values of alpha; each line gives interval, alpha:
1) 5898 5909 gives 8.9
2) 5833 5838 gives 10.2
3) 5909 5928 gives 9.4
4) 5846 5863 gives 9.5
